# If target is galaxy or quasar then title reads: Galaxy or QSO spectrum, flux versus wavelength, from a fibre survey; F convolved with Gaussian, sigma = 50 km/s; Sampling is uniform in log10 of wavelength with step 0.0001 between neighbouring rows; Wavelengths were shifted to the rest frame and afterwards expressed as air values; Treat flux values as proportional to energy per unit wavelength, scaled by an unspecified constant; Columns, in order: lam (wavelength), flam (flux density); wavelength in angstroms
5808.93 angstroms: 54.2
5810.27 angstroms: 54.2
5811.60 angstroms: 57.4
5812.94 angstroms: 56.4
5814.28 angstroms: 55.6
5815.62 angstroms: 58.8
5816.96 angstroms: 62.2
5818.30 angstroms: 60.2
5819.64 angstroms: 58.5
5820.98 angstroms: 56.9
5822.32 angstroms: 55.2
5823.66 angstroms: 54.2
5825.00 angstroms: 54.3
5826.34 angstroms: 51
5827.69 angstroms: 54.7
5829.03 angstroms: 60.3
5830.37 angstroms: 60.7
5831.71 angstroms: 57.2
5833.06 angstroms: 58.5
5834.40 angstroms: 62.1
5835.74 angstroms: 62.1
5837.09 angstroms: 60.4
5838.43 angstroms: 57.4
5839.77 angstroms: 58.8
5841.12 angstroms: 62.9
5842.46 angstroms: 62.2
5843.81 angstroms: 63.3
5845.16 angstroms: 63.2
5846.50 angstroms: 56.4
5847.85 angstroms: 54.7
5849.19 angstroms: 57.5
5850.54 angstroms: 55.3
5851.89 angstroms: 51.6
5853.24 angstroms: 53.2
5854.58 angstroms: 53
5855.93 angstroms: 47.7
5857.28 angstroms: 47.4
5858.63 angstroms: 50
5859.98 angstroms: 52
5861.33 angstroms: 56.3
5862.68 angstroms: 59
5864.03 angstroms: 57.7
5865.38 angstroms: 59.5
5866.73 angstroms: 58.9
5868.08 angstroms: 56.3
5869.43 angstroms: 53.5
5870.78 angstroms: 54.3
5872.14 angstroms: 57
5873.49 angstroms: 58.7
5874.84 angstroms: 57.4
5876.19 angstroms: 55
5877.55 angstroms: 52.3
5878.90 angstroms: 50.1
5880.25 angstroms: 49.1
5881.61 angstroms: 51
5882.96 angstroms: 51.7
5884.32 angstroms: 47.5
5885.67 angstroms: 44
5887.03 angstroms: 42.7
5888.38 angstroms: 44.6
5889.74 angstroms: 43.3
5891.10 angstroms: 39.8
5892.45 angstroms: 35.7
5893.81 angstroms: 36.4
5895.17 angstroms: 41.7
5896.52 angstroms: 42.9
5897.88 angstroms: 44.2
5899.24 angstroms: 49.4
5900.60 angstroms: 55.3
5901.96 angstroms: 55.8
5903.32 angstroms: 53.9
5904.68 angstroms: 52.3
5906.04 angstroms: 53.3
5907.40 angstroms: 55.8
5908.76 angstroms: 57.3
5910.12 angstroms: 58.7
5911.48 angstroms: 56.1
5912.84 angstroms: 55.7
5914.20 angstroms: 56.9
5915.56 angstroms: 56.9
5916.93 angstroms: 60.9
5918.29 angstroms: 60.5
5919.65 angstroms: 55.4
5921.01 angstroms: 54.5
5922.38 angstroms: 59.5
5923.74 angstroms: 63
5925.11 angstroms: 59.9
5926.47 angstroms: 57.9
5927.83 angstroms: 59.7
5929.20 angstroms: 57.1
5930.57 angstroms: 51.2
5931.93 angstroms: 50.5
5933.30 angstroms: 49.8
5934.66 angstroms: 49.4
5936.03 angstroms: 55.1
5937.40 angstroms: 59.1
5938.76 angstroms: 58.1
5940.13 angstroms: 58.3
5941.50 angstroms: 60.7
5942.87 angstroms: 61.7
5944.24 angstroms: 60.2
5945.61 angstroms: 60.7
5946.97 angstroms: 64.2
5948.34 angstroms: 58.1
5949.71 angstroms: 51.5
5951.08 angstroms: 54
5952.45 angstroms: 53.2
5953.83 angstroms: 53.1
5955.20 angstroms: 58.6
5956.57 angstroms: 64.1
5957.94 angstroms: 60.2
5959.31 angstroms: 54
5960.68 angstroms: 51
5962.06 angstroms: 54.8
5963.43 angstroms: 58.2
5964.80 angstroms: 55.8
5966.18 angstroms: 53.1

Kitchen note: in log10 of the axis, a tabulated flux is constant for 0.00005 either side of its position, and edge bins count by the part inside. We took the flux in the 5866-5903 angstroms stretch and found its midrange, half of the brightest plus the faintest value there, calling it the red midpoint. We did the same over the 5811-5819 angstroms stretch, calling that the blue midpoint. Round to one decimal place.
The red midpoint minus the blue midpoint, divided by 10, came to -1.2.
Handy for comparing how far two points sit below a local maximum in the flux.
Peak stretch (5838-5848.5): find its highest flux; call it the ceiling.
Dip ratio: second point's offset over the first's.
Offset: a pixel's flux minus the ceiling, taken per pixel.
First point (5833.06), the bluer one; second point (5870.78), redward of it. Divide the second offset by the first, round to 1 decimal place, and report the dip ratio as 1.9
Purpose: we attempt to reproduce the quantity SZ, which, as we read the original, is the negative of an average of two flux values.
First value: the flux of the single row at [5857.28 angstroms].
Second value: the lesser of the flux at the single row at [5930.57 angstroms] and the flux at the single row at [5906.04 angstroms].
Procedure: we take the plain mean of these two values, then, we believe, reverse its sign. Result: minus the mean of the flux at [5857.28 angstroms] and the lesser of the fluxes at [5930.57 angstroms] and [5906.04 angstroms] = -49.3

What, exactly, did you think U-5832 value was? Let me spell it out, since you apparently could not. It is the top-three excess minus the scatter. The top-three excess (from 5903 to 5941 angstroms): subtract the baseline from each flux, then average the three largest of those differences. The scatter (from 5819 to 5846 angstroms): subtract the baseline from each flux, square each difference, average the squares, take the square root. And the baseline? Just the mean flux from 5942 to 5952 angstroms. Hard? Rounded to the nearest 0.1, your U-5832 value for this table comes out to -0.6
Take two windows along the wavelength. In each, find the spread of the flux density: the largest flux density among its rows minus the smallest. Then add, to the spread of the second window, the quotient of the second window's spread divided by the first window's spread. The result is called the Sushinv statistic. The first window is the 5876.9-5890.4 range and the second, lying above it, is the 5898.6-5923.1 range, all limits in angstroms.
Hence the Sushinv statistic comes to 13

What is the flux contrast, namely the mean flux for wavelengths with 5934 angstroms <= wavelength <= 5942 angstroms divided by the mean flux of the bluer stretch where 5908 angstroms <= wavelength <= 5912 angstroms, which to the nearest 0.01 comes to 0.99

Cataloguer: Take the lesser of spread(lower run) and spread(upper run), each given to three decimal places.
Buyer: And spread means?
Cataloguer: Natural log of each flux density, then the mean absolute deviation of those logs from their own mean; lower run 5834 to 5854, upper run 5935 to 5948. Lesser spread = 0.032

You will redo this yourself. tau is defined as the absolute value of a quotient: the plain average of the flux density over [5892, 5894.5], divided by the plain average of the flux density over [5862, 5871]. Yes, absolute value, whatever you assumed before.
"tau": 0.63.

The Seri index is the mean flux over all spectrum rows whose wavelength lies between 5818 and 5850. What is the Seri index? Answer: 58.4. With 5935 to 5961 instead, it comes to 57.7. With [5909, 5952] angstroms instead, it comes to 57.3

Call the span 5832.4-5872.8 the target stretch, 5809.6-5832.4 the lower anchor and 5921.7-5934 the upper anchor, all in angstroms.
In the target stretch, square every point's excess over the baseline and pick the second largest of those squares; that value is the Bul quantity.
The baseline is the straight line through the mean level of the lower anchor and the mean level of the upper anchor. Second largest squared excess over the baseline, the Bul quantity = 83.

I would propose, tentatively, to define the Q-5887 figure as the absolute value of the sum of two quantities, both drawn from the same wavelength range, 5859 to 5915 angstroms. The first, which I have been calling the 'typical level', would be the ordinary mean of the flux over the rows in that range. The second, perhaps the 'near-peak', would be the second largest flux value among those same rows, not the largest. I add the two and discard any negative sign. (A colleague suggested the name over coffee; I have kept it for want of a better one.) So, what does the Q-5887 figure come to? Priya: 111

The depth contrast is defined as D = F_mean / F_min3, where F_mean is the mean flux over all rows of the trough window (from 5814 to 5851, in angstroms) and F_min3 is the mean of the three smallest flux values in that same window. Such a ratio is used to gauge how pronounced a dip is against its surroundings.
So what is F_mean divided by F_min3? 1.10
